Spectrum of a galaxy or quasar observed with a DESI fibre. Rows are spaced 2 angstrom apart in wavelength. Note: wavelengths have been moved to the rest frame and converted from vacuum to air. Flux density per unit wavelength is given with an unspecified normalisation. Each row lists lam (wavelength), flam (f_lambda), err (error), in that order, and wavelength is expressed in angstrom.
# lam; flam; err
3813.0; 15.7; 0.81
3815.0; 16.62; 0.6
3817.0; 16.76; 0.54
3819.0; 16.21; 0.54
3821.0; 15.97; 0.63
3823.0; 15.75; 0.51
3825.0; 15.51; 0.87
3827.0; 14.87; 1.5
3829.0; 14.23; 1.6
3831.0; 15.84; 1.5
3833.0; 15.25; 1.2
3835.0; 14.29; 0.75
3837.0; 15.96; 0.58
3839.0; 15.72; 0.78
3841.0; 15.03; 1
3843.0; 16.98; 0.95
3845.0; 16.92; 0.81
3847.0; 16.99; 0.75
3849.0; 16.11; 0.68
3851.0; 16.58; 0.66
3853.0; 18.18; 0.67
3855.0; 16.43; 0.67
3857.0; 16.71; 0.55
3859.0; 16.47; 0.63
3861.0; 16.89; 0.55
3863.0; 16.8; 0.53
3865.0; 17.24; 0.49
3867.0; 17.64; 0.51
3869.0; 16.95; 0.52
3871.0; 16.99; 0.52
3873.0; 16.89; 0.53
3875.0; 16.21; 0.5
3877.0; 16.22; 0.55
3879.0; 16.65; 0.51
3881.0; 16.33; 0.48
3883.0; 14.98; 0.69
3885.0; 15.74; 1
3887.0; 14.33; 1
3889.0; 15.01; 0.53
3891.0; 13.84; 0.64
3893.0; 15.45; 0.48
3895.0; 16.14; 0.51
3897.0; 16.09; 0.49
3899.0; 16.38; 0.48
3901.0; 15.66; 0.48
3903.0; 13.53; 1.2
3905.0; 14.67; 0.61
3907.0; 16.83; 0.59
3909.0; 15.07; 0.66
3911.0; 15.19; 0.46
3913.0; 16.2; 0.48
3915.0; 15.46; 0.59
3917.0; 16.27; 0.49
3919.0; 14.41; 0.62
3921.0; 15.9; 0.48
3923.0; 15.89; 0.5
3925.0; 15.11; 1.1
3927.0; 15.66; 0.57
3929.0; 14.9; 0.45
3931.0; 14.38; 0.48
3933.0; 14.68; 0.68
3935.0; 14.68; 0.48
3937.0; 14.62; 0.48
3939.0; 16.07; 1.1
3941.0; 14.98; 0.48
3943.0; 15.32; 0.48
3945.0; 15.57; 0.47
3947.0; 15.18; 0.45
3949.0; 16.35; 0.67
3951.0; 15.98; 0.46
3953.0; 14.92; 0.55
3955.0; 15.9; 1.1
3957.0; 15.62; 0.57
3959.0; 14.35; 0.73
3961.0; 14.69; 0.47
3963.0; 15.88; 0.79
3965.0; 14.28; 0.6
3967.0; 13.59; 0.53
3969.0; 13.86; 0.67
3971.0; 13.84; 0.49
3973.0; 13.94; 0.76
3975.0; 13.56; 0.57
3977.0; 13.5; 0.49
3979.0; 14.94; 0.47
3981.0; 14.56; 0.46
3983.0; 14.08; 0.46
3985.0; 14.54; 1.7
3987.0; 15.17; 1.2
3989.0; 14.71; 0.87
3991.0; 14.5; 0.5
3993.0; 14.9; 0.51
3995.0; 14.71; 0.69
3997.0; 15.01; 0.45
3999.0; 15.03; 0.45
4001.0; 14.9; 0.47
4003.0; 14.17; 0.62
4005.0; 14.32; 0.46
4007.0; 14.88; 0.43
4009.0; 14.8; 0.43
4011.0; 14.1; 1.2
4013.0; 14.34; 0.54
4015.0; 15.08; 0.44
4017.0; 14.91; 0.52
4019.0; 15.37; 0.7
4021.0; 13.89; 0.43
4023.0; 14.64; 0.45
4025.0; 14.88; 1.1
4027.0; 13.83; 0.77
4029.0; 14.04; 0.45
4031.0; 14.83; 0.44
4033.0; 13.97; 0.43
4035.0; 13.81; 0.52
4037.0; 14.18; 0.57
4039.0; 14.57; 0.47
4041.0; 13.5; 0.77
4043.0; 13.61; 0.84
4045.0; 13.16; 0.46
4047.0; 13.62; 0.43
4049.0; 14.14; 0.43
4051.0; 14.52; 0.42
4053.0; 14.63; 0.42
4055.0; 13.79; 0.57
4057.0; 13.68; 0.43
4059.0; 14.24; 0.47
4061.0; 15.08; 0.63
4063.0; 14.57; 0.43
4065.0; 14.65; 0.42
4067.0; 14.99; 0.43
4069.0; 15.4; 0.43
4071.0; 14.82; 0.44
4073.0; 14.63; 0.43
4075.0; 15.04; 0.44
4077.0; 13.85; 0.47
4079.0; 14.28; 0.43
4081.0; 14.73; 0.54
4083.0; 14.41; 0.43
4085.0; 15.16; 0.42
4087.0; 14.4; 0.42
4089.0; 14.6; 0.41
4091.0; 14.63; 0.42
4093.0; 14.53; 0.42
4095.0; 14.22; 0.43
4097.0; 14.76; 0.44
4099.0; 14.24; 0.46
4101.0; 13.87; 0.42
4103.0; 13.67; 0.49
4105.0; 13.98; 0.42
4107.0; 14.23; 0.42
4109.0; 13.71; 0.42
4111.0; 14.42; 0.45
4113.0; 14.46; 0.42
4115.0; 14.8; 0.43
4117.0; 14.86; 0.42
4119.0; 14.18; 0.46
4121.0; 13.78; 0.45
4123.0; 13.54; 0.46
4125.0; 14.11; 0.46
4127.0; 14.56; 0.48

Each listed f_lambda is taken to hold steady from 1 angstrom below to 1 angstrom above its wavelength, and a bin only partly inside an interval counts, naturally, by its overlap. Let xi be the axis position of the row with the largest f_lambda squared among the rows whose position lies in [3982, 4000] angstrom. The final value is 3987.0 angstrom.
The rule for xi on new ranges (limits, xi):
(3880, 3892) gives 3881.0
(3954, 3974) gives 3955.0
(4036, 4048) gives 4039.0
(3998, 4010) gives 3999.0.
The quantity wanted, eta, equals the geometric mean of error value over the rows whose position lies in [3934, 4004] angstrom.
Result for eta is 0.60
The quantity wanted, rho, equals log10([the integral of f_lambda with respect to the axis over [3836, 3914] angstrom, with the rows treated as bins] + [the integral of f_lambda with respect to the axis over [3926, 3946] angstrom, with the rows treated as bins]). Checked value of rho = 3.19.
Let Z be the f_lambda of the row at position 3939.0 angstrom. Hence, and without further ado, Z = 16.07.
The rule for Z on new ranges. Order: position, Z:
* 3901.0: 15.66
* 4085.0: 15.16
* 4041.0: 13.5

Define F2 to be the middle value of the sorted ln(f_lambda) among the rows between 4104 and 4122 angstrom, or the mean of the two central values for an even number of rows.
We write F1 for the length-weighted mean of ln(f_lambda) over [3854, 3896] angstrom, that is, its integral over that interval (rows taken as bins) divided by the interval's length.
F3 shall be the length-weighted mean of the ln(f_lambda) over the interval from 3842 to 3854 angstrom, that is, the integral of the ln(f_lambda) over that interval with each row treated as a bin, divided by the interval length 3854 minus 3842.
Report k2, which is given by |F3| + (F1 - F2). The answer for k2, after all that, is 2.96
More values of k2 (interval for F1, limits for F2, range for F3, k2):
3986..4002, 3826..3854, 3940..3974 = 2.64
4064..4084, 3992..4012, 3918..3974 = 2.70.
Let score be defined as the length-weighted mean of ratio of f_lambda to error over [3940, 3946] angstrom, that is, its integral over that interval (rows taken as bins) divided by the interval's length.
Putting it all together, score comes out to 32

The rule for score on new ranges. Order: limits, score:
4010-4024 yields 27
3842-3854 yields 23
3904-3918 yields 29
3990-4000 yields 29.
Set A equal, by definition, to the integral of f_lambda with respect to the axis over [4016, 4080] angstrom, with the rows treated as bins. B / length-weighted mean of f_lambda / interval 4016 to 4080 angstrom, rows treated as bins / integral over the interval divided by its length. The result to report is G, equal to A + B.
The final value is 933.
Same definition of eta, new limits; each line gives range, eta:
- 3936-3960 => 0.60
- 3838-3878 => 0.63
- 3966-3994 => 0.63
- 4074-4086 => 0.45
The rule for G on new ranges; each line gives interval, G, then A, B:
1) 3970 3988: 270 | 256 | 14.2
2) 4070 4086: 248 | 234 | 14.6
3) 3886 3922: 568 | 553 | 15.4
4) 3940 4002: 932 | 917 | 14.8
